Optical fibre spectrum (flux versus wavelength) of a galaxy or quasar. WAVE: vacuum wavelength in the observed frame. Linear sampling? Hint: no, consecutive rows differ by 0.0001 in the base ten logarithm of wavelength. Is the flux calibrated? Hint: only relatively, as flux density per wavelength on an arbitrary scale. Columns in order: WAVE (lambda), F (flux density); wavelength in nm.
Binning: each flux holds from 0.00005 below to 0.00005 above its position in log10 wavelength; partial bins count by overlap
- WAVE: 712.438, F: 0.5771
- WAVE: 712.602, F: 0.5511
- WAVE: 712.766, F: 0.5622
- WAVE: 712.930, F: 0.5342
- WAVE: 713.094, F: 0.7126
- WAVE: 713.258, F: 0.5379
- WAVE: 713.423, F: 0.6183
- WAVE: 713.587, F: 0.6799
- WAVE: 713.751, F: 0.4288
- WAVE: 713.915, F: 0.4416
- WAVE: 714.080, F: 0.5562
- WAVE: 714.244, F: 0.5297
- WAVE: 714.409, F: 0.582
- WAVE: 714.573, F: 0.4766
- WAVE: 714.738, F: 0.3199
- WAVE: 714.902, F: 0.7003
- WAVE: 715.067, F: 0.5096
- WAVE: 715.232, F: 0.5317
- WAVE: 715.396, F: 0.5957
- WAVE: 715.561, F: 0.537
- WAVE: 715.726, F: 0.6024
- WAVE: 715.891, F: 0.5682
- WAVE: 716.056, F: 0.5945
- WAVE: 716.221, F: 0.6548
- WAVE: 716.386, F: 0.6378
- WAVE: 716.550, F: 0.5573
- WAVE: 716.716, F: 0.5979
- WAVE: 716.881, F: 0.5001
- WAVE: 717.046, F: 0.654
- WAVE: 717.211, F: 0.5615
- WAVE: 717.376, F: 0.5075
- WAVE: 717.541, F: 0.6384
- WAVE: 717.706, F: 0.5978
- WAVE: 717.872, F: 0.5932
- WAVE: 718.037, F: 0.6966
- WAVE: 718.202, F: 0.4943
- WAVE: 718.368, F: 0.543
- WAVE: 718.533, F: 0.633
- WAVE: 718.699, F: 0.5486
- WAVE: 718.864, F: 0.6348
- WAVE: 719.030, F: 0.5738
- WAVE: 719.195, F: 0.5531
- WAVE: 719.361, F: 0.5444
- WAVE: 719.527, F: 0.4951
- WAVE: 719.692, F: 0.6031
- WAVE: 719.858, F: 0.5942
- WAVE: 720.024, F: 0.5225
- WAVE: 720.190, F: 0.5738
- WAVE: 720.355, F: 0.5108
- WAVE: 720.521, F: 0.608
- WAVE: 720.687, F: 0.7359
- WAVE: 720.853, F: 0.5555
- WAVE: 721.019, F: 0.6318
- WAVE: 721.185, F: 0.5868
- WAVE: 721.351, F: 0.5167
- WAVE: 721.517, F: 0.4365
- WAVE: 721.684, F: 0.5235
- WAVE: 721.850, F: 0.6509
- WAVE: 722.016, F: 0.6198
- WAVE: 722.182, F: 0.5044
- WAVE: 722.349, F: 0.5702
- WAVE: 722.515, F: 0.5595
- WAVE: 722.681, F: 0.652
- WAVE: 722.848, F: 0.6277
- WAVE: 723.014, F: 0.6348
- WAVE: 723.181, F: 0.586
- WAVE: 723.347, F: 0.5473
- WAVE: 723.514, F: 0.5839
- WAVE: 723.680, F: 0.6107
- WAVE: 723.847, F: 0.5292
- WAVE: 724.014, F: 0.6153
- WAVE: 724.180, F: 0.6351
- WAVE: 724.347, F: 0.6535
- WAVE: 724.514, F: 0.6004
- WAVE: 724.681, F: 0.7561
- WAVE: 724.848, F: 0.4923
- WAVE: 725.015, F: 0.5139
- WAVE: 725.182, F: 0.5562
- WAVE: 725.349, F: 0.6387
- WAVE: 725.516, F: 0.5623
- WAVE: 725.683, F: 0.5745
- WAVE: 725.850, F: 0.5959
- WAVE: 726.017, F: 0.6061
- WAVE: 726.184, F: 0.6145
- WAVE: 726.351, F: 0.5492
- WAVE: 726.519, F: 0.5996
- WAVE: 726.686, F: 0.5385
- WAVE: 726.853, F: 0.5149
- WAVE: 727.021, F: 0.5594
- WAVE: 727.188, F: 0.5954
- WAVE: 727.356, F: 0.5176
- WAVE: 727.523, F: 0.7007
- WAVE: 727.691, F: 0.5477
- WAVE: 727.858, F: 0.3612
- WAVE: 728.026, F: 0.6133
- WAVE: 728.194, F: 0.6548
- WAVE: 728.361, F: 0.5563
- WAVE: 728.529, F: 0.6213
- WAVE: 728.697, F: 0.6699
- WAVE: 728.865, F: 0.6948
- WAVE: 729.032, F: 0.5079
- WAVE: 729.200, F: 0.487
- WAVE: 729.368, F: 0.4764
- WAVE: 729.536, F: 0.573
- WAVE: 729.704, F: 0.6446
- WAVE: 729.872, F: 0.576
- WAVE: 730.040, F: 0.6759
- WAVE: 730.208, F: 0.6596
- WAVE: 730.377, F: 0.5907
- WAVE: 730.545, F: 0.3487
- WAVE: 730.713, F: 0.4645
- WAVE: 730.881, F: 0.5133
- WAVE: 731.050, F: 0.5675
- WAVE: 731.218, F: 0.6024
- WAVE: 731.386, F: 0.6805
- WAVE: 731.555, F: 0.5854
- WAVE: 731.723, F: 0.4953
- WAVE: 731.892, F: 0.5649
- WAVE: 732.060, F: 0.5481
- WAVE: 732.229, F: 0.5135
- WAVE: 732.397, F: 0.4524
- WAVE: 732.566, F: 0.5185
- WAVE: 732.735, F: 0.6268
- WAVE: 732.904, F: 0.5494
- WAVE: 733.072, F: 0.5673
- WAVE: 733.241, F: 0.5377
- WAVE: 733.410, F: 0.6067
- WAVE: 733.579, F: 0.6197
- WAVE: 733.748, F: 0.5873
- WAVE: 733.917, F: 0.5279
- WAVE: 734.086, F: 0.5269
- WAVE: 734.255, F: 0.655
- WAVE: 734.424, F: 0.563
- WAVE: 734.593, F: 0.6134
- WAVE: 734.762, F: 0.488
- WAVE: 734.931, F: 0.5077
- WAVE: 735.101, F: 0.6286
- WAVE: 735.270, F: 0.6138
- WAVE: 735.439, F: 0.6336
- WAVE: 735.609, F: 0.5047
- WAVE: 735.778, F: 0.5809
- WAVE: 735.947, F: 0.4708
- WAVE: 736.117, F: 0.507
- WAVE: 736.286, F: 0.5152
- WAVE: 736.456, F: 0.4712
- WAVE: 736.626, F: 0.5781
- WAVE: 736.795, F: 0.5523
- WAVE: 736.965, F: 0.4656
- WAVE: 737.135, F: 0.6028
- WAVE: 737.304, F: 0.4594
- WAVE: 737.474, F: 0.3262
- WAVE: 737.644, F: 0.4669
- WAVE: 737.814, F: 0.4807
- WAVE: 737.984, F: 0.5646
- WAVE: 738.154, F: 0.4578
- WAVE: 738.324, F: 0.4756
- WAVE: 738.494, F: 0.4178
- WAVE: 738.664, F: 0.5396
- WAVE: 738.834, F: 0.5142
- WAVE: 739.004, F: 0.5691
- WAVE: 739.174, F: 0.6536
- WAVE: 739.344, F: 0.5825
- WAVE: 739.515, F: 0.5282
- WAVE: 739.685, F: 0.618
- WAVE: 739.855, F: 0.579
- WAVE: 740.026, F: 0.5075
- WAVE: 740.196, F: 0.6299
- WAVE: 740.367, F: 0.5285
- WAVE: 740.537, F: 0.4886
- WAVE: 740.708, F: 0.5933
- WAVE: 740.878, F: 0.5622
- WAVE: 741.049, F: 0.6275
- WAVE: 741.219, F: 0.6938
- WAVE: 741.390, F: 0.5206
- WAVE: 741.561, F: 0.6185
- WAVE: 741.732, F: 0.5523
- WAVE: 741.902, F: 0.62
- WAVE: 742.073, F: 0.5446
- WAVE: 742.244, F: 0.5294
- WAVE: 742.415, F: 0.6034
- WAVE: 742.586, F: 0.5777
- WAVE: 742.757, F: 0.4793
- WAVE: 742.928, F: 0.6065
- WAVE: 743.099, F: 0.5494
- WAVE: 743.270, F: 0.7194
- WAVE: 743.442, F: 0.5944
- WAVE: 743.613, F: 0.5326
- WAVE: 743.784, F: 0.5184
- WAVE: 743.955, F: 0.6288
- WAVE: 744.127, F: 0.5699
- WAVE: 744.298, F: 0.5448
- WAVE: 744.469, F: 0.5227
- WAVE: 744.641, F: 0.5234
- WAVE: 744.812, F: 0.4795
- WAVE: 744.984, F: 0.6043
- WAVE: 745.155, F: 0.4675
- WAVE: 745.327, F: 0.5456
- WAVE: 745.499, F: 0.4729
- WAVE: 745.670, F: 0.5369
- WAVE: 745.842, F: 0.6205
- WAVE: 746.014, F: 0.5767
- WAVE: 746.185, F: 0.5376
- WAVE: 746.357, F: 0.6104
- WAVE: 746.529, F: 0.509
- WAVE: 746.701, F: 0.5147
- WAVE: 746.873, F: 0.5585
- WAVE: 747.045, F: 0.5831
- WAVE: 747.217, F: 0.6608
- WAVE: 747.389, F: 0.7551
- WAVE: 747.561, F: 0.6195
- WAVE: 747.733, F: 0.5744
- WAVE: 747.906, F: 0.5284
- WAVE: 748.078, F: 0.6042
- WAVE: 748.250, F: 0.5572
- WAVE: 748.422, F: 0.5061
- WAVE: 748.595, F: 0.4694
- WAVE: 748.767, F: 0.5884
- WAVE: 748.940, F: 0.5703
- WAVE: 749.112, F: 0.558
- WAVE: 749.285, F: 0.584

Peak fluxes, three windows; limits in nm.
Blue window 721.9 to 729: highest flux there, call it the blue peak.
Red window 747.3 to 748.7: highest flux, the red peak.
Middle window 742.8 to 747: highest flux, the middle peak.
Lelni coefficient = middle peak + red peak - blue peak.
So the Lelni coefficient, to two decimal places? 0.72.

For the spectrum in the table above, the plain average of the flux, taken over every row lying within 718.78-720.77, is 0.579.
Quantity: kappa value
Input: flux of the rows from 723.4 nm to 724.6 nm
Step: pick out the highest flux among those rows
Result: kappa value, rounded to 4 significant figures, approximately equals 0.6535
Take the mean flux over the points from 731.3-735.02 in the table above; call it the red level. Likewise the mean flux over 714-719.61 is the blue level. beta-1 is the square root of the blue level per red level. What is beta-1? 1.01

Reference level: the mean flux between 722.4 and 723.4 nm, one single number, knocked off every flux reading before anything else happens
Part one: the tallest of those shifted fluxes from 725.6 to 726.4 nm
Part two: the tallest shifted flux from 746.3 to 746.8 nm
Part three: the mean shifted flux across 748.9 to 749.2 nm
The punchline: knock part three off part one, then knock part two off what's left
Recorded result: 0.04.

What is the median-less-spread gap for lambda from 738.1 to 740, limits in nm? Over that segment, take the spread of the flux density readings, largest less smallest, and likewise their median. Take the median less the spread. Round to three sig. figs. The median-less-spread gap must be 0.304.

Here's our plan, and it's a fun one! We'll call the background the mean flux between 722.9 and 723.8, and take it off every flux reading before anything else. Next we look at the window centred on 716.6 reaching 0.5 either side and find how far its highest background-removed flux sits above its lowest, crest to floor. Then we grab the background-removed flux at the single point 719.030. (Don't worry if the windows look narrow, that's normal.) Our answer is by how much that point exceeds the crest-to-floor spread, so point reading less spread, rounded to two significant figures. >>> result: -0.17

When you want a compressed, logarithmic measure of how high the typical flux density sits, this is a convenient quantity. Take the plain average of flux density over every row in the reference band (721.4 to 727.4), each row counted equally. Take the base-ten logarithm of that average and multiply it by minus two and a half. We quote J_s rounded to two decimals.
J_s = 0.59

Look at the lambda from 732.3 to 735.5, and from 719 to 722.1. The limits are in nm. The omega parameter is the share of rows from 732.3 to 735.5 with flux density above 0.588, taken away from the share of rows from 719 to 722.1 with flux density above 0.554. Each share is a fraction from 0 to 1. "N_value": 0.16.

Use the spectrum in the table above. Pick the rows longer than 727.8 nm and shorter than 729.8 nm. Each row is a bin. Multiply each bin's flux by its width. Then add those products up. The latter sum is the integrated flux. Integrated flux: 1.15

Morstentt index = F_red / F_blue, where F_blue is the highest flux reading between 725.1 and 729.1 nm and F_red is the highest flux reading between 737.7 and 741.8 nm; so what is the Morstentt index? 0.99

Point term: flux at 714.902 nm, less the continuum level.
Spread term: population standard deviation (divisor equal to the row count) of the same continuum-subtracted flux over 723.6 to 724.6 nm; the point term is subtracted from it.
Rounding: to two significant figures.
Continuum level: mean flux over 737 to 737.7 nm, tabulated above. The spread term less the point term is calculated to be -0.20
